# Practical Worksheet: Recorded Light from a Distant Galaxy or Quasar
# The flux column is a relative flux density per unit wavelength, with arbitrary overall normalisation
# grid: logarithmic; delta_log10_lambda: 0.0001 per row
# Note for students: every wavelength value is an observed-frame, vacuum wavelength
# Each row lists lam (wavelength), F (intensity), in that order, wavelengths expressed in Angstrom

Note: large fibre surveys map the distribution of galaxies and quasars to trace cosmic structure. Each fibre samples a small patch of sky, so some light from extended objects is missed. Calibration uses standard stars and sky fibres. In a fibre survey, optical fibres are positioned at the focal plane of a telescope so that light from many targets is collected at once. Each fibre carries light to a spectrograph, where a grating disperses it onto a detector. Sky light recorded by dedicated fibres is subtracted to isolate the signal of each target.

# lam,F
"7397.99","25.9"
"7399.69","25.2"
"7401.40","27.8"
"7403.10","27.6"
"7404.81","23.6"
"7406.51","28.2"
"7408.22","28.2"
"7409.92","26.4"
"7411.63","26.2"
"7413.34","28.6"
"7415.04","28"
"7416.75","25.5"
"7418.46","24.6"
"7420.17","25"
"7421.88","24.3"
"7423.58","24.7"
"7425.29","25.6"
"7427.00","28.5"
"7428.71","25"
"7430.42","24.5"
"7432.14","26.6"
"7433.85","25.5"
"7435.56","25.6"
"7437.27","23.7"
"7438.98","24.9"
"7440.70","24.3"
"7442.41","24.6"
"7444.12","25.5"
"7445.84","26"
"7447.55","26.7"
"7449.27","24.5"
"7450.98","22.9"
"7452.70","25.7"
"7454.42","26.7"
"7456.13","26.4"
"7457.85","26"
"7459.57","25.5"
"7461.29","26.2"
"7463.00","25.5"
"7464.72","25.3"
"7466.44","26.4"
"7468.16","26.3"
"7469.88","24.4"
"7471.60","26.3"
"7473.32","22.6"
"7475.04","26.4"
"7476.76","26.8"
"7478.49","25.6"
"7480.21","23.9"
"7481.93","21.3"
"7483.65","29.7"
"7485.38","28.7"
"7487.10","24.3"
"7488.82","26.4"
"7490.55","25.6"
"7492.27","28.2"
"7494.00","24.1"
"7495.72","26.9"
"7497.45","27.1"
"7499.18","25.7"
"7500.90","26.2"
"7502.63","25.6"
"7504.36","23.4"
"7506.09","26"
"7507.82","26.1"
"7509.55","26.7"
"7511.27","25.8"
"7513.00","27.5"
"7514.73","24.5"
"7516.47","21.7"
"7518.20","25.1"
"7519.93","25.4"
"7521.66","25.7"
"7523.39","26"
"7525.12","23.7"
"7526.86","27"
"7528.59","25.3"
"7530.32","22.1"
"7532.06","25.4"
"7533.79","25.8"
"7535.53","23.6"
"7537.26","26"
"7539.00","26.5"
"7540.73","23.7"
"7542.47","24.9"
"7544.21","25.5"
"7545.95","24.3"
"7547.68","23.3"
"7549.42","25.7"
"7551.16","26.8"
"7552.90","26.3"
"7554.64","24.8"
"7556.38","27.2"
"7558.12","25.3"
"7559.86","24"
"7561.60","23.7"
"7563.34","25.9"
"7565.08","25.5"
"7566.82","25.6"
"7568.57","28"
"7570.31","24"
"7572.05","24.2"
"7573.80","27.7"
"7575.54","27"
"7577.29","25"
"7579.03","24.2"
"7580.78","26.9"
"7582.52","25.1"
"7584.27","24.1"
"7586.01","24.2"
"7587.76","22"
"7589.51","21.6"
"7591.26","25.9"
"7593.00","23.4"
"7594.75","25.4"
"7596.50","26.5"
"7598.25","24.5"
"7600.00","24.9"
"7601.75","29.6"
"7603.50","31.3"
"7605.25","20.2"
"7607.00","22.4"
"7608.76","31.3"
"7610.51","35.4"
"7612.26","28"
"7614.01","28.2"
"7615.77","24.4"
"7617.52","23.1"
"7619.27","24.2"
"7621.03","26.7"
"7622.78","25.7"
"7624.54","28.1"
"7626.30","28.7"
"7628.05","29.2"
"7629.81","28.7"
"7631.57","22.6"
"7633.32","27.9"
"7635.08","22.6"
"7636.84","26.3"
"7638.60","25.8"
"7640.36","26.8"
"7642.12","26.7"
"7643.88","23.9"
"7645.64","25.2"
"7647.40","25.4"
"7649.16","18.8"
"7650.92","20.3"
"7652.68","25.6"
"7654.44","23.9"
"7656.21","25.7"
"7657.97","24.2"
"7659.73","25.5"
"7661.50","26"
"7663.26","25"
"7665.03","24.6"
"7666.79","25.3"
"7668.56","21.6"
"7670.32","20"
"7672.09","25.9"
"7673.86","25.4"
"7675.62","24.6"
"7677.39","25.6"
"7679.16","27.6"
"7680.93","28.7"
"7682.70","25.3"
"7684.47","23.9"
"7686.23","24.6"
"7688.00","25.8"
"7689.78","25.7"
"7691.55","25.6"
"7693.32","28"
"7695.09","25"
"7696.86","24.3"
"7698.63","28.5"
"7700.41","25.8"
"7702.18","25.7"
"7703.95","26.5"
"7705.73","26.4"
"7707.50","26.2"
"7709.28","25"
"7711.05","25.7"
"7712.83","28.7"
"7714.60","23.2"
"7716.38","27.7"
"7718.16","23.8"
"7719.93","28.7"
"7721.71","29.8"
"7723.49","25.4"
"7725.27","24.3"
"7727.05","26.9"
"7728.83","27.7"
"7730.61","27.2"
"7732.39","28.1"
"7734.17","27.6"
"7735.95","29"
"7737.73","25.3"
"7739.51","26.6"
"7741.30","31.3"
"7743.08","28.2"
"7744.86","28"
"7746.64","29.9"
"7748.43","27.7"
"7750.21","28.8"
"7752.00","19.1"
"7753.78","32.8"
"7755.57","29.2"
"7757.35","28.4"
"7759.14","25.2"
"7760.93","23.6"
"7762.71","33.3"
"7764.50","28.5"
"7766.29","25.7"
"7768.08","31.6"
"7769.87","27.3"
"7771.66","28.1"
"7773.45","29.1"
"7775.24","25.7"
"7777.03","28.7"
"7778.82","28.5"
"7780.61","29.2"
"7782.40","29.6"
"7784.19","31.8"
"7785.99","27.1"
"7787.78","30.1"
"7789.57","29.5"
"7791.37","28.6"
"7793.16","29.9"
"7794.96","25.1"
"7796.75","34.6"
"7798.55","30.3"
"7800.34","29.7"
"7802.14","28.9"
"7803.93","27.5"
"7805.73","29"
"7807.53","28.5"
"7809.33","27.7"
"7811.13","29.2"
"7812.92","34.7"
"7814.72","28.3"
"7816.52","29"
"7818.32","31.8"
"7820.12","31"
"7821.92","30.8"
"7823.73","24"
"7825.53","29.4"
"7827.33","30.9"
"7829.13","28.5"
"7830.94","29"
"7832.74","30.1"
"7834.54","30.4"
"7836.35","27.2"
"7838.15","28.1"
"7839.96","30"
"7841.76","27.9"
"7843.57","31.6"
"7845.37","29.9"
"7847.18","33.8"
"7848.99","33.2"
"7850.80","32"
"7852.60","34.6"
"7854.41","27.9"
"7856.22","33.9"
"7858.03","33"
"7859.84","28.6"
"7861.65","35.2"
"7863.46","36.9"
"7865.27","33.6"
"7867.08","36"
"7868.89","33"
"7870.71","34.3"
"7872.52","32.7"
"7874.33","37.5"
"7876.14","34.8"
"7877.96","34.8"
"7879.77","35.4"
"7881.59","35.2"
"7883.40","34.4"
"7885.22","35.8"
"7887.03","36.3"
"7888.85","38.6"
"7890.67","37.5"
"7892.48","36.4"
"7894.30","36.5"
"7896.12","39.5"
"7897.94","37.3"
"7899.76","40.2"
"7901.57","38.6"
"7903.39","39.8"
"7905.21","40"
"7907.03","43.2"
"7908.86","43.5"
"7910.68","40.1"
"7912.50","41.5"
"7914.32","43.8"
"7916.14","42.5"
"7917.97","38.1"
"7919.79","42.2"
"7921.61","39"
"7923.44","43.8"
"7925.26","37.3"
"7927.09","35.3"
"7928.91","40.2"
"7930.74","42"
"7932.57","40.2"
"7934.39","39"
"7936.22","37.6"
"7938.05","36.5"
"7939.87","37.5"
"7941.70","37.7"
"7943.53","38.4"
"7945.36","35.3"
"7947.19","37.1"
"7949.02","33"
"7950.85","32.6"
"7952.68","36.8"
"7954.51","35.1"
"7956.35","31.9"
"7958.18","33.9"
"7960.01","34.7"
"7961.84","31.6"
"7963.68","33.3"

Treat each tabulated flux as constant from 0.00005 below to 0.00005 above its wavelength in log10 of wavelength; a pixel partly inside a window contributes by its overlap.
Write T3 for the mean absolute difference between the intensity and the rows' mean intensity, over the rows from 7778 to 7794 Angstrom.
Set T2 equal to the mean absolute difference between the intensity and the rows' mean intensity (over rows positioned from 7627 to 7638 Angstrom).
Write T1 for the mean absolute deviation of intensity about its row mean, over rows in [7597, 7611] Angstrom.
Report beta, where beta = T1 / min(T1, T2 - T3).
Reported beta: 3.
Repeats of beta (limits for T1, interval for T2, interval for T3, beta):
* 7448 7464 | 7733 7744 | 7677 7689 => 3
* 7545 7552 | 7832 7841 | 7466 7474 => -8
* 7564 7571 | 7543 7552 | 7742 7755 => -1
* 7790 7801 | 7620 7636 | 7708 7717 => 6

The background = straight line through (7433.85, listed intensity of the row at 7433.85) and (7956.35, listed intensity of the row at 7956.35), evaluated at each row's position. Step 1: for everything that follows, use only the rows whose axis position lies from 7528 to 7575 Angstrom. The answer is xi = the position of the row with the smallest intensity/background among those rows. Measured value 7530.32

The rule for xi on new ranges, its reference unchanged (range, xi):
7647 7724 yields 7649.16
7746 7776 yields 7752.00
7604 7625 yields 7605.25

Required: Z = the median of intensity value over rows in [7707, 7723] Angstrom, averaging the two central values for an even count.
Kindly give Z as 26.20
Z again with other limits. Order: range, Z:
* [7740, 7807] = 28.80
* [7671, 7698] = 25.60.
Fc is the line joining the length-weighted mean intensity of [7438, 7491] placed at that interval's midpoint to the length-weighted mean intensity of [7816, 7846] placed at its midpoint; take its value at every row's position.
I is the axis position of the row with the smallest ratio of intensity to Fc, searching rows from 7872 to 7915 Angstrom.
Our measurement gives 7872.52 Angstrom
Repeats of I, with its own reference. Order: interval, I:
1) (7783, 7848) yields 7823.73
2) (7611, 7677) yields 7649.16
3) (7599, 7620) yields 7605.25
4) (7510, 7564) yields 7516.47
